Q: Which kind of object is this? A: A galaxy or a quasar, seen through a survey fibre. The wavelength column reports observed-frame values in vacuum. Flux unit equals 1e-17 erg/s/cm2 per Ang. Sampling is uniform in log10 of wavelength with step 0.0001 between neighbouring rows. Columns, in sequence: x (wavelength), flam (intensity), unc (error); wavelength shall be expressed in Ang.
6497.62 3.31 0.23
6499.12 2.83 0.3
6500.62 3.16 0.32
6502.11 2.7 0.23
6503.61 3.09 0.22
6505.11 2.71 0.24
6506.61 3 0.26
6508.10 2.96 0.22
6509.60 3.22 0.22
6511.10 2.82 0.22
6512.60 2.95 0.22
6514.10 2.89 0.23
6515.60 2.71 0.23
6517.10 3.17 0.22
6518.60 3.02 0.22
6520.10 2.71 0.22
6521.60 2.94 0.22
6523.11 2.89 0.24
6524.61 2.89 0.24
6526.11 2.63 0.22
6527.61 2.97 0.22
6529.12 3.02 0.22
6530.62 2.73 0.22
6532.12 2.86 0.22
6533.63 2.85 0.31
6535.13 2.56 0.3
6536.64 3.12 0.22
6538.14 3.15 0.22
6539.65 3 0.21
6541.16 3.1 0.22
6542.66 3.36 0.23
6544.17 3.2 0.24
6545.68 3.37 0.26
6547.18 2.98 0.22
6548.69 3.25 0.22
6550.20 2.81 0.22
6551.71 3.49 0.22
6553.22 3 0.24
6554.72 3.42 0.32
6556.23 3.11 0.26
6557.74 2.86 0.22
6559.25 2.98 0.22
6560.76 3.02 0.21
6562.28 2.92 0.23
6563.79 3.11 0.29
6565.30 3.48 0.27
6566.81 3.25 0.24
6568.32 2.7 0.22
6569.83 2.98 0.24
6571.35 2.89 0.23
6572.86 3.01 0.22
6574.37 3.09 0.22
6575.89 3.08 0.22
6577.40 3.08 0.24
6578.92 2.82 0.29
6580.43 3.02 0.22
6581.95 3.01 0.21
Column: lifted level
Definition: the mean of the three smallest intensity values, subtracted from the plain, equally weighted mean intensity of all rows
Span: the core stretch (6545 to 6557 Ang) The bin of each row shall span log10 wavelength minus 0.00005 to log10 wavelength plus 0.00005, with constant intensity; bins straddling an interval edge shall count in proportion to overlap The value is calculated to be 0.25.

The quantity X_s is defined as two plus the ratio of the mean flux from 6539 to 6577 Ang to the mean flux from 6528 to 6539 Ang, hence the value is 3.07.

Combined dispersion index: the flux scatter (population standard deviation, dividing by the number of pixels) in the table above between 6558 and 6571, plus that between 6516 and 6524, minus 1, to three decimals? -0.631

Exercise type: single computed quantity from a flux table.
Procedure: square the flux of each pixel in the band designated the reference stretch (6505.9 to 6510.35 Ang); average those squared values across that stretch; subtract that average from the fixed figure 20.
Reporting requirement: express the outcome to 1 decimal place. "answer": 10.6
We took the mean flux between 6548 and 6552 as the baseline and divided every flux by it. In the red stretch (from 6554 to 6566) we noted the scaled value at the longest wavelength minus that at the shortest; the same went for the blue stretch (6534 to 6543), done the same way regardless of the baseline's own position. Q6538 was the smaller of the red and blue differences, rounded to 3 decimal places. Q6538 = 0.019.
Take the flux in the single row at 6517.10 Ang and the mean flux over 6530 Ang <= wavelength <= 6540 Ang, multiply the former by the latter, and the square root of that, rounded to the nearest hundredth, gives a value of 3.03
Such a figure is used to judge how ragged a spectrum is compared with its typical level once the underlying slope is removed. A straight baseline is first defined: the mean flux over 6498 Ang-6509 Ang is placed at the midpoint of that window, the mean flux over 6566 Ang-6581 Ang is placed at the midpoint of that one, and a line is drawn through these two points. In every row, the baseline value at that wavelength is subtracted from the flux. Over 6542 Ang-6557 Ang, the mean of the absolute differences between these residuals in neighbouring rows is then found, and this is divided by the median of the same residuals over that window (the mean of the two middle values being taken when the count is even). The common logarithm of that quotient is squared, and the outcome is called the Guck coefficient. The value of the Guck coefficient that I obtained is 0.0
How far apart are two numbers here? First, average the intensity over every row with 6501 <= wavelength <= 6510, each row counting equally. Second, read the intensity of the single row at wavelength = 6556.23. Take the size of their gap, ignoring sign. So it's 0.16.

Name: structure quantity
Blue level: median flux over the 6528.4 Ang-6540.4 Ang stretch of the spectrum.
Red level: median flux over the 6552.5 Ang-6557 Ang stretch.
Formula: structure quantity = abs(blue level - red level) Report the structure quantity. 0.18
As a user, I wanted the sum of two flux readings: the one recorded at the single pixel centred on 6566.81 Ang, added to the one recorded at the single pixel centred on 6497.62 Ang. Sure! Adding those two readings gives 6.56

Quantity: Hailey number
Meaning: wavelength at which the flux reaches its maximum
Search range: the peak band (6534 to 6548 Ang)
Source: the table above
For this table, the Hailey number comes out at 6545.68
